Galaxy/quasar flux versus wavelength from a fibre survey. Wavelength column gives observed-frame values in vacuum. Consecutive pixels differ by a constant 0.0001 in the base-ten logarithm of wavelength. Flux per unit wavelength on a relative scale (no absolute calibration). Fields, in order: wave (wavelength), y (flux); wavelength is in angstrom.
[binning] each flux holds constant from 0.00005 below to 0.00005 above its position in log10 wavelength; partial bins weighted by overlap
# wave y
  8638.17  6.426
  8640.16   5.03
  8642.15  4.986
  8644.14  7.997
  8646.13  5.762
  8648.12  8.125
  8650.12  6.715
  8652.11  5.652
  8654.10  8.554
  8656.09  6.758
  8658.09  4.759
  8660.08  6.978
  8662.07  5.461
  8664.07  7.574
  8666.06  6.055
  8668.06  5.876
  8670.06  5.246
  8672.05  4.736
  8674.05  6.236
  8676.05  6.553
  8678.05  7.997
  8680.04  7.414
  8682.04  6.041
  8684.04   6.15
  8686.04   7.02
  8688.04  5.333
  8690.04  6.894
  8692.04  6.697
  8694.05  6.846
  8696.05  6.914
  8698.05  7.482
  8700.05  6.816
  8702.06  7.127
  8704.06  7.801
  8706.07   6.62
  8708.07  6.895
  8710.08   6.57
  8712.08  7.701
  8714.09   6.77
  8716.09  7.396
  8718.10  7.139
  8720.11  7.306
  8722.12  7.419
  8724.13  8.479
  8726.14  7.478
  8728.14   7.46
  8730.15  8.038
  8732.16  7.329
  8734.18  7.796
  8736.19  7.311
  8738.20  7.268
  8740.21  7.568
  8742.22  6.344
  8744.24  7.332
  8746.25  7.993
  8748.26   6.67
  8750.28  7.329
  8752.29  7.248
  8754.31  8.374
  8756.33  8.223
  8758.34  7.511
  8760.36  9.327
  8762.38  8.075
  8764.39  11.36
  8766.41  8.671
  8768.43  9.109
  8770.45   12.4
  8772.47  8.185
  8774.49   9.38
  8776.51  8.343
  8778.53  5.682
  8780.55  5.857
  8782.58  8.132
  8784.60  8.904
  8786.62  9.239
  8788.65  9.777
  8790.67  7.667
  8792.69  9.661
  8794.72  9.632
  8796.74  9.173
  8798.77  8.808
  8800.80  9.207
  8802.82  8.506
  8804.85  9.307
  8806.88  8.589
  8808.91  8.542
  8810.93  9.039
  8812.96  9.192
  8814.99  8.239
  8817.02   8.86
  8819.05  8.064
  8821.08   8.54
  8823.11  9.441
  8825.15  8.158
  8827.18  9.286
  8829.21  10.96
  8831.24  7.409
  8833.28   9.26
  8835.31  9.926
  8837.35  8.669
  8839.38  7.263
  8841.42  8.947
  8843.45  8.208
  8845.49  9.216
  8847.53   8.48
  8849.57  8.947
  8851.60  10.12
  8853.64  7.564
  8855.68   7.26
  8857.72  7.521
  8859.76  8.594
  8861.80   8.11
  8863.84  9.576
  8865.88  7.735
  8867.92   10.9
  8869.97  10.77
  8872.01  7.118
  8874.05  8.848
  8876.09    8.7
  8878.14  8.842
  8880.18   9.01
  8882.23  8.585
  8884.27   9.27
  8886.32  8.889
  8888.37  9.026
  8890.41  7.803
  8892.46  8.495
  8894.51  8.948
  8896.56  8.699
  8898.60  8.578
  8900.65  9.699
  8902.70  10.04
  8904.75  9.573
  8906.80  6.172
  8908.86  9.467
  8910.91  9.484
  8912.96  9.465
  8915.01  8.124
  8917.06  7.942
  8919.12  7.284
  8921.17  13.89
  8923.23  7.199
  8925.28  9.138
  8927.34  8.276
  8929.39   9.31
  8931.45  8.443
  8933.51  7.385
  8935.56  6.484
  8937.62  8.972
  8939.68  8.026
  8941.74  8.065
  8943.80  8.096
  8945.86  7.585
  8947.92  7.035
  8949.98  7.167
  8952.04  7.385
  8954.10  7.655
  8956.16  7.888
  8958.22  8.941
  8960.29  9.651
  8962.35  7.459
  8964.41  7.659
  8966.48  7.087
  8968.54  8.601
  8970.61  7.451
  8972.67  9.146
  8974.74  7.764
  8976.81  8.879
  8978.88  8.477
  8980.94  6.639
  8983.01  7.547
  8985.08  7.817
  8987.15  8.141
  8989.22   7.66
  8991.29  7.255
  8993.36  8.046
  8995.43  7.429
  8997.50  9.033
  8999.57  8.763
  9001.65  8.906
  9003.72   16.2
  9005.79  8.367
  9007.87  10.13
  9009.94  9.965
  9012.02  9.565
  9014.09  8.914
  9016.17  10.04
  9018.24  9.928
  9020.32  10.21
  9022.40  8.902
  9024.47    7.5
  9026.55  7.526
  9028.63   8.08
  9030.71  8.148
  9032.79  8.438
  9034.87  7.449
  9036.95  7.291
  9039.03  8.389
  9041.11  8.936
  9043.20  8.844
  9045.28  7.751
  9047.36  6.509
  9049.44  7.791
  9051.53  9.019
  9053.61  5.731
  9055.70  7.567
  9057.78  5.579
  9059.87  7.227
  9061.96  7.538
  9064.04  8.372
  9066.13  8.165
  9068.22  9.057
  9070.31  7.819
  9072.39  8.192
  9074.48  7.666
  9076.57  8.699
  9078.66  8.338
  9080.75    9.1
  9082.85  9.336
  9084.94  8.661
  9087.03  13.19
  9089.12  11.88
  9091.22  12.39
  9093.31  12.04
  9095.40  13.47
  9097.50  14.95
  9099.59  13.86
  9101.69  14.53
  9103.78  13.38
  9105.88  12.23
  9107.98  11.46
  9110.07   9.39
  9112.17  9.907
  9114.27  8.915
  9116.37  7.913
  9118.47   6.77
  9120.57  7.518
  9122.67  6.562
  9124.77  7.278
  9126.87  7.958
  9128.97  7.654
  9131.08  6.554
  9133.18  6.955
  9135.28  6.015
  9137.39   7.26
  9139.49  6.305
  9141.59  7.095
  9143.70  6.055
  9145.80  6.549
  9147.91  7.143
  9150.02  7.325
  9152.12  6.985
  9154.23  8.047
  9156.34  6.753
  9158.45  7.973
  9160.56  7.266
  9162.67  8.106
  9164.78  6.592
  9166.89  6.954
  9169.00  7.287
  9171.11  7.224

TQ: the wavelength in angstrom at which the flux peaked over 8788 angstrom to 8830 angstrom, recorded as 8829.21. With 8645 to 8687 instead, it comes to 8654.10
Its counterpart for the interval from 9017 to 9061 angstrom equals 9020.32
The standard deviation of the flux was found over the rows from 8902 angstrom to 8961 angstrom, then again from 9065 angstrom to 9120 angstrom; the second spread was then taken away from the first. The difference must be -1.0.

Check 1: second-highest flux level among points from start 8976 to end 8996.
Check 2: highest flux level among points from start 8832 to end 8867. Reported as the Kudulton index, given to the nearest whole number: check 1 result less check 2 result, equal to -2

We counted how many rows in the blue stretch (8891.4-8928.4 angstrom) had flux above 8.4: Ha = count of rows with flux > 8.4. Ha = 12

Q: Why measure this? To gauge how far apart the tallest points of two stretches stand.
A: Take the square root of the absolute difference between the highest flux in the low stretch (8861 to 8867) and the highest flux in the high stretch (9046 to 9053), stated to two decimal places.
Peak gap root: 0.75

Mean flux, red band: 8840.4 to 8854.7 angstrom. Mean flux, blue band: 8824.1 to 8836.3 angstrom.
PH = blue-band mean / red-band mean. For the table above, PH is 1.04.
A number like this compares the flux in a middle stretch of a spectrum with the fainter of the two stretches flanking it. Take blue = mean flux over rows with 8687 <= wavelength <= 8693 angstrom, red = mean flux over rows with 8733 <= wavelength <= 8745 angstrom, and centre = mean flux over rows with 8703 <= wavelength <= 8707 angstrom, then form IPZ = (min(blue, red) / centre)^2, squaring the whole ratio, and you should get 0.77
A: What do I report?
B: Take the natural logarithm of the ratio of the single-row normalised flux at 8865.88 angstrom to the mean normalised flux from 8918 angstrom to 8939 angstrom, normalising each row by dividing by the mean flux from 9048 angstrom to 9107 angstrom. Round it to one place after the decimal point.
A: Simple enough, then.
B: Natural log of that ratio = -0.1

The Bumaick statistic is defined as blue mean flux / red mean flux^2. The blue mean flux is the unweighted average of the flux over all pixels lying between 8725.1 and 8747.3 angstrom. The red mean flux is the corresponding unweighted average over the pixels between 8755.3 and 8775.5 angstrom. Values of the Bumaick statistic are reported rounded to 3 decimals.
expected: 0.088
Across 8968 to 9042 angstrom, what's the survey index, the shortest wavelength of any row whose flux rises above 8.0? 8968.54 angstrom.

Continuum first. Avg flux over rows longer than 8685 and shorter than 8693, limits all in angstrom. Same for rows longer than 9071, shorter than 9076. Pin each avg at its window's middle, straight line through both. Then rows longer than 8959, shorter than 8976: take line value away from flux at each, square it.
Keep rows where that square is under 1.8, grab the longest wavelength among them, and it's 8974.74 angstrom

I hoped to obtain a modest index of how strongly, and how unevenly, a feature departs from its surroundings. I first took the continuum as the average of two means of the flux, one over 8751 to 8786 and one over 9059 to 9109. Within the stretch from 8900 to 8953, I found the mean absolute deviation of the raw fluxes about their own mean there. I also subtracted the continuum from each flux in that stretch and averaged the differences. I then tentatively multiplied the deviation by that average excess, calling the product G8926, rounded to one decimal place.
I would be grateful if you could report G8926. -1.2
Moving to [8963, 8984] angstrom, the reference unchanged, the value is -1.1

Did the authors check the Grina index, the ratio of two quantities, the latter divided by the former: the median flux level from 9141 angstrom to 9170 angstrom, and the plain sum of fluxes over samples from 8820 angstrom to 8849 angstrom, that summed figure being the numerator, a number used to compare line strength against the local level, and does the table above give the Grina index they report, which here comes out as 17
